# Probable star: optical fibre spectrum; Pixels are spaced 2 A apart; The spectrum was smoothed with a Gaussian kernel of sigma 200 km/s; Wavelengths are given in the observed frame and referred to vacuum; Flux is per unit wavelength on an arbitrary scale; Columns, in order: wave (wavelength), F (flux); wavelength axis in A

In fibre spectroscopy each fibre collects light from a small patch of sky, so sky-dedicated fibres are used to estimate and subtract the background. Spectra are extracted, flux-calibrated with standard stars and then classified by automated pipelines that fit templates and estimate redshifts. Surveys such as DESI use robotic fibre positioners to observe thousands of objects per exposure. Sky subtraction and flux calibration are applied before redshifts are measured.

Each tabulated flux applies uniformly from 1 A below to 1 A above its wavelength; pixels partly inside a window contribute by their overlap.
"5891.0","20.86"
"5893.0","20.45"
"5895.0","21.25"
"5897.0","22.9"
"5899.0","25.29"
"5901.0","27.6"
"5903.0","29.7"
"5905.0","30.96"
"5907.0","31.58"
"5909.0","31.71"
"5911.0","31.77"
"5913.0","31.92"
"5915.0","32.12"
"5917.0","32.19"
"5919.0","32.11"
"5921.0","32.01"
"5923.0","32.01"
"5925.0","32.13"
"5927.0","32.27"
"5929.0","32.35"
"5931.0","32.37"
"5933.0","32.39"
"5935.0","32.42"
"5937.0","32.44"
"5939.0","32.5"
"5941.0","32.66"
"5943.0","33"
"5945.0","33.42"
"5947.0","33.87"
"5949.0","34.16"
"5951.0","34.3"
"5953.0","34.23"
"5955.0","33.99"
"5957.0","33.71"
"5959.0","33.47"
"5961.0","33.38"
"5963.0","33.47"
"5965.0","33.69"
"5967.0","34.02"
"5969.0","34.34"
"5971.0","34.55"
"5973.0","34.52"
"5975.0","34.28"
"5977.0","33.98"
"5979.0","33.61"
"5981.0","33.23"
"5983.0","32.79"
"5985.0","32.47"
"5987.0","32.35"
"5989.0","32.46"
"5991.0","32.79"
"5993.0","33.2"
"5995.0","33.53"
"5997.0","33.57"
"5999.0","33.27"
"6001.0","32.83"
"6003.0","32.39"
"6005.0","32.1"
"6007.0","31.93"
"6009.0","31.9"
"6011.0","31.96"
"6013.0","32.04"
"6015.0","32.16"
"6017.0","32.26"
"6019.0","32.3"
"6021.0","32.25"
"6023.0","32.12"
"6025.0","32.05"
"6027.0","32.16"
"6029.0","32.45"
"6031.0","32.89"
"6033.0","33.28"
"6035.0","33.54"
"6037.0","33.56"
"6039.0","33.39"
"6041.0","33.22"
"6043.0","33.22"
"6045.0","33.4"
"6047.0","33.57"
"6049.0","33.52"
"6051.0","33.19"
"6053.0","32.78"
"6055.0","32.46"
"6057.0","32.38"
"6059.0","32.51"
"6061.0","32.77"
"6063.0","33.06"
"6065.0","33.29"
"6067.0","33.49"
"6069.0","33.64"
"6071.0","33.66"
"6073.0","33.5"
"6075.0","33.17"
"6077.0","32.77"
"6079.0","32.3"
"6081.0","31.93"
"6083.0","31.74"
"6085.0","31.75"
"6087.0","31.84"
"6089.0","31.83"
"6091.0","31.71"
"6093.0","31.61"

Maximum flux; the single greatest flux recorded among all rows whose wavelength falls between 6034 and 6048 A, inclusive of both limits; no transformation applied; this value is 33.57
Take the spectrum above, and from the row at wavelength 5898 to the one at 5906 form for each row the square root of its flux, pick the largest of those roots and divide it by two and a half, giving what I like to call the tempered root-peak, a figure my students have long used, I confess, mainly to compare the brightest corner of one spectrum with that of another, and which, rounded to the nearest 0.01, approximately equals 2.23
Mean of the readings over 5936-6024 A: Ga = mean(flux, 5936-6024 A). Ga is 33.1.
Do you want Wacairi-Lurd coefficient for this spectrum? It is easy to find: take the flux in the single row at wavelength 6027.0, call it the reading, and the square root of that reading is 5.67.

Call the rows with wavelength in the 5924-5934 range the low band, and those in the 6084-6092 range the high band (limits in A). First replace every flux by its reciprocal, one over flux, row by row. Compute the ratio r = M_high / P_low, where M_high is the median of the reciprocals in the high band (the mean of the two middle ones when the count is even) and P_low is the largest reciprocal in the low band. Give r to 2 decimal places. 1.01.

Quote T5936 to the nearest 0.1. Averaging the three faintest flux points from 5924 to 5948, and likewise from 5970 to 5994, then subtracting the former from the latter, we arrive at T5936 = 0.2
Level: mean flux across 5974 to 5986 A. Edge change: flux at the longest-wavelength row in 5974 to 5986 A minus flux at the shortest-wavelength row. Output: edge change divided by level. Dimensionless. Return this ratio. -0.054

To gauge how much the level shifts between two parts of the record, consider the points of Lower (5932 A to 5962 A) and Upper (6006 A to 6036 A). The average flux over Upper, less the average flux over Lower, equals -1.0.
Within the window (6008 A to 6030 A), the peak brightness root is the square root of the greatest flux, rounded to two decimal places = 5.70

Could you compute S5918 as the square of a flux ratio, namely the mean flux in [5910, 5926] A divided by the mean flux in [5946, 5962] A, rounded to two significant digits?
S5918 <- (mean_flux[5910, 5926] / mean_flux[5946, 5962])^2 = 0.89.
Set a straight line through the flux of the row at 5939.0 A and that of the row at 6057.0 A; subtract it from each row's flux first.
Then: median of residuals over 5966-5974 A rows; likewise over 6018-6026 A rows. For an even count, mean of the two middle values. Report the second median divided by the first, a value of -0.12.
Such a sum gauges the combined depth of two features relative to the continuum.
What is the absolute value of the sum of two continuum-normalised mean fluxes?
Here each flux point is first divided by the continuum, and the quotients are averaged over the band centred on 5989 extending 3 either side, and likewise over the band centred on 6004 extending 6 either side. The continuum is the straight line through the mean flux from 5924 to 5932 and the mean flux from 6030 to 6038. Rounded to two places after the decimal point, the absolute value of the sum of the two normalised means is 1.97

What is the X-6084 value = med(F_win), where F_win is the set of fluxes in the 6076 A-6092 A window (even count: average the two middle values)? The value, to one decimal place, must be 31.8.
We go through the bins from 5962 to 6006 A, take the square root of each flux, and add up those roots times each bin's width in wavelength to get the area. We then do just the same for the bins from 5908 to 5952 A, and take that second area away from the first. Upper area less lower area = 3.0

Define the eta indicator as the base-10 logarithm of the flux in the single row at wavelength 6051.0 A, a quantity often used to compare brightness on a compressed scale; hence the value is 1.521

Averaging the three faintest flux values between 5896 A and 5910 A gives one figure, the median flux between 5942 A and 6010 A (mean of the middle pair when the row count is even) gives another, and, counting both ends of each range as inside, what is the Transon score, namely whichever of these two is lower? 25.3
